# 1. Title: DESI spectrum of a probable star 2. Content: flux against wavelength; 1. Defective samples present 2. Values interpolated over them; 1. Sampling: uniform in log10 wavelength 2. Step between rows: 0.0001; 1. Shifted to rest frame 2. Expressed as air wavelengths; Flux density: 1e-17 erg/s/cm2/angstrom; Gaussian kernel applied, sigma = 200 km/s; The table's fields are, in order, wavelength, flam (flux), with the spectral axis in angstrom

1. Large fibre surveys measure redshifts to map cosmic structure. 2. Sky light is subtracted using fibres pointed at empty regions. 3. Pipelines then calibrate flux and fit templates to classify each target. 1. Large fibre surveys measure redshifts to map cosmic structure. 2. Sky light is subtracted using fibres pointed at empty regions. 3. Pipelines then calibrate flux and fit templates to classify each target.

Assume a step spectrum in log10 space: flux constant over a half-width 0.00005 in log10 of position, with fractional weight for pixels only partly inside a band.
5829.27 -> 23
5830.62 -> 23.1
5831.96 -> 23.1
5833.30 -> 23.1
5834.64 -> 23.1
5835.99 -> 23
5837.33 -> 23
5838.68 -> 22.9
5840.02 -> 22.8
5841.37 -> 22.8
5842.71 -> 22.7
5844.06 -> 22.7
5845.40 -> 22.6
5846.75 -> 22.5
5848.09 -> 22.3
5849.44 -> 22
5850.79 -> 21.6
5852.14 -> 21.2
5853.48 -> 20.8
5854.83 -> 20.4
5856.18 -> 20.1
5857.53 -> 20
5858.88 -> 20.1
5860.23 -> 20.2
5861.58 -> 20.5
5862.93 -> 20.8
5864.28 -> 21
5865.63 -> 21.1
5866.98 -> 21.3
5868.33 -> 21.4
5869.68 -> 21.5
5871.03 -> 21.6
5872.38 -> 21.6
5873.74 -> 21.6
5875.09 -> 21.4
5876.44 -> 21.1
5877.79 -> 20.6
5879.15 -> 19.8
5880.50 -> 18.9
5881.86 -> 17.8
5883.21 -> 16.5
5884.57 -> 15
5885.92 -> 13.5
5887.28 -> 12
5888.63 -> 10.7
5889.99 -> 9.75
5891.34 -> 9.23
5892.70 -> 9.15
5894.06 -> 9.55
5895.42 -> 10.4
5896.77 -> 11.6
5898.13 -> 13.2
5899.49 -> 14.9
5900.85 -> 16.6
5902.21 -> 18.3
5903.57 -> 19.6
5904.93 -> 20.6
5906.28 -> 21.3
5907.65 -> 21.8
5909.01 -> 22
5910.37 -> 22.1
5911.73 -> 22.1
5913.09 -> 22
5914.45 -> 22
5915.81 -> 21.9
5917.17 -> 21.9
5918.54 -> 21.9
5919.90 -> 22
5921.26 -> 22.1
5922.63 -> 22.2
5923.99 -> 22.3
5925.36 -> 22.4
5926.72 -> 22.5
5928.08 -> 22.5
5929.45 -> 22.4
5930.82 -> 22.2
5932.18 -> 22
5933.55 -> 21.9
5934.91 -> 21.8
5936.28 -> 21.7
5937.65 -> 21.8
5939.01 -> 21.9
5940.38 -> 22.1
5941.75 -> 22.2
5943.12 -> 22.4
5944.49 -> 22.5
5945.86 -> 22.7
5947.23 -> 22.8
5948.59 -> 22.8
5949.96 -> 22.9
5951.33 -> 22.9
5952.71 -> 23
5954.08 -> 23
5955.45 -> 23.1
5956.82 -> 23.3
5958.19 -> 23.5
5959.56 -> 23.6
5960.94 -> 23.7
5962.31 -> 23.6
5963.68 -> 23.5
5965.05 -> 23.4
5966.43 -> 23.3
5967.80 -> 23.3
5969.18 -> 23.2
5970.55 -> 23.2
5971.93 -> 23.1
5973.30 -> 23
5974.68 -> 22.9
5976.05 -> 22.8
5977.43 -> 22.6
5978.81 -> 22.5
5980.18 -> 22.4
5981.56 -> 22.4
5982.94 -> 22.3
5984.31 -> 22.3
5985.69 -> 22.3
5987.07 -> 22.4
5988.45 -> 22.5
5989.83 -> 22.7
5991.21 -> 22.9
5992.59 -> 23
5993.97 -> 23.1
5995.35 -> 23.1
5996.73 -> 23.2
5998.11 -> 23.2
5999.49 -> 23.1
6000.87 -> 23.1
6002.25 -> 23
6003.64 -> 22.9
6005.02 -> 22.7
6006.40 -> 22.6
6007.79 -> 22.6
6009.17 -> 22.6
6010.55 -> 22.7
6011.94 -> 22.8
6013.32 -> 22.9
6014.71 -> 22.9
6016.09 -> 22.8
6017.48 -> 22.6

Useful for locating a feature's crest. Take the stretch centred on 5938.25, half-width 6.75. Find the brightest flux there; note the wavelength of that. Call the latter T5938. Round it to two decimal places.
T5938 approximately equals 5944.49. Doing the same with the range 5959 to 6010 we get 5960.94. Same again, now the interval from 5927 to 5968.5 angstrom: 5960.94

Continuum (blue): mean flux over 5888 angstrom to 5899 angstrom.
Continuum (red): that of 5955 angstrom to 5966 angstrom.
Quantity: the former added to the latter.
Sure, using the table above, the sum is 34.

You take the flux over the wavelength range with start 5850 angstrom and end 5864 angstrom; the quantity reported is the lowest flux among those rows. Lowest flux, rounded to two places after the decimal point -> 20.00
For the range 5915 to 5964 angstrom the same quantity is 21.70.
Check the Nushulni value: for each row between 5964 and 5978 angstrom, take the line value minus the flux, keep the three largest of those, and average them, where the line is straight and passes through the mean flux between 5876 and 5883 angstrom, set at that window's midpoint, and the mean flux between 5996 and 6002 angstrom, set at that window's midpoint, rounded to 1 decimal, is -0.3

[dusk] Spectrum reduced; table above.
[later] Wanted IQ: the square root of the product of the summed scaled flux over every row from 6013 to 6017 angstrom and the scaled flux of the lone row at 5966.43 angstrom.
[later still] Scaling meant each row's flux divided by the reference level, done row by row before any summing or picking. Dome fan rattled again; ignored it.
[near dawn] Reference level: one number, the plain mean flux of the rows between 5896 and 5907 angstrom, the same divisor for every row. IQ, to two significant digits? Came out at 2.4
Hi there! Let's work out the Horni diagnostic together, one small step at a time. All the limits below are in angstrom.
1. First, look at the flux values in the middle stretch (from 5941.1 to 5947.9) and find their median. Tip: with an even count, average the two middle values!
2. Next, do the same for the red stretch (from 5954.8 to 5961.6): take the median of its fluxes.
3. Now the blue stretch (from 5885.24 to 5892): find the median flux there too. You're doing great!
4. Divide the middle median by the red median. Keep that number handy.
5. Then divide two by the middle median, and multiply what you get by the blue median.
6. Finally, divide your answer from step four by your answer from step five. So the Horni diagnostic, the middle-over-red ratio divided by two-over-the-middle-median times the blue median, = 1.01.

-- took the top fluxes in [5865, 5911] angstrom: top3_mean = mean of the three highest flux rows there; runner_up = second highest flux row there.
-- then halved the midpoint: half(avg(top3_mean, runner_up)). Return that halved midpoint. 11.0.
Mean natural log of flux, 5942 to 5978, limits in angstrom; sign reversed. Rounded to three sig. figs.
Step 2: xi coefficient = -3.14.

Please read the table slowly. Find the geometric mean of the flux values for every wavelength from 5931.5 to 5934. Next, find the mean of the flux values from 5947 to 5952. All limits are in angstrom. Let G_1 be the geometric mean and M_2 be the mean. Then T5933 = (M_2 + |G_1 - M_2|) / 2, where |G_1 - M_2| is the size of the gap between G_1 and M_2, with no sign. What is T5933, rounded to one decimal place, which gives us 11.9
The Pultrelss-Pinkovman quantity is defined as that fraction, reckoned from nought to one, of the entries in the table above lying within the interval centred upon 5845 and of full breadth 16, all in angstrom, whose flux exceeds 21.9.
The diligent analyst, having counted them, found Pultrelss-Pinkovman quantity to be 0.83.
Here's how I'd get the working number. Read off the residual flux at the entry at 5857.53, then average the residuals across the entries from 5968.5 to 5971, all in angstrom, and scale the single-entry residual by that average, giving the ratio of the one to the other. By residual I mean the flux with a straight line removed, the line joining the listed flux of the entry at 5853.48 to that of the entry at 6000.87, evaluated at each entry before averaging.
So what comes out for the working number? -1.5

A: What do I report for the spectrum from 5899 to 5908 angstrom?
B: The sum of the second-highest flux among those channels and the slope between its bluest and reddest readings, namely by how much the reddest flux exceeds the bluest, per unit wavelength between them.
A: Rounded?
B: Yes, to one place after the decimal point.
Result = 22.1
